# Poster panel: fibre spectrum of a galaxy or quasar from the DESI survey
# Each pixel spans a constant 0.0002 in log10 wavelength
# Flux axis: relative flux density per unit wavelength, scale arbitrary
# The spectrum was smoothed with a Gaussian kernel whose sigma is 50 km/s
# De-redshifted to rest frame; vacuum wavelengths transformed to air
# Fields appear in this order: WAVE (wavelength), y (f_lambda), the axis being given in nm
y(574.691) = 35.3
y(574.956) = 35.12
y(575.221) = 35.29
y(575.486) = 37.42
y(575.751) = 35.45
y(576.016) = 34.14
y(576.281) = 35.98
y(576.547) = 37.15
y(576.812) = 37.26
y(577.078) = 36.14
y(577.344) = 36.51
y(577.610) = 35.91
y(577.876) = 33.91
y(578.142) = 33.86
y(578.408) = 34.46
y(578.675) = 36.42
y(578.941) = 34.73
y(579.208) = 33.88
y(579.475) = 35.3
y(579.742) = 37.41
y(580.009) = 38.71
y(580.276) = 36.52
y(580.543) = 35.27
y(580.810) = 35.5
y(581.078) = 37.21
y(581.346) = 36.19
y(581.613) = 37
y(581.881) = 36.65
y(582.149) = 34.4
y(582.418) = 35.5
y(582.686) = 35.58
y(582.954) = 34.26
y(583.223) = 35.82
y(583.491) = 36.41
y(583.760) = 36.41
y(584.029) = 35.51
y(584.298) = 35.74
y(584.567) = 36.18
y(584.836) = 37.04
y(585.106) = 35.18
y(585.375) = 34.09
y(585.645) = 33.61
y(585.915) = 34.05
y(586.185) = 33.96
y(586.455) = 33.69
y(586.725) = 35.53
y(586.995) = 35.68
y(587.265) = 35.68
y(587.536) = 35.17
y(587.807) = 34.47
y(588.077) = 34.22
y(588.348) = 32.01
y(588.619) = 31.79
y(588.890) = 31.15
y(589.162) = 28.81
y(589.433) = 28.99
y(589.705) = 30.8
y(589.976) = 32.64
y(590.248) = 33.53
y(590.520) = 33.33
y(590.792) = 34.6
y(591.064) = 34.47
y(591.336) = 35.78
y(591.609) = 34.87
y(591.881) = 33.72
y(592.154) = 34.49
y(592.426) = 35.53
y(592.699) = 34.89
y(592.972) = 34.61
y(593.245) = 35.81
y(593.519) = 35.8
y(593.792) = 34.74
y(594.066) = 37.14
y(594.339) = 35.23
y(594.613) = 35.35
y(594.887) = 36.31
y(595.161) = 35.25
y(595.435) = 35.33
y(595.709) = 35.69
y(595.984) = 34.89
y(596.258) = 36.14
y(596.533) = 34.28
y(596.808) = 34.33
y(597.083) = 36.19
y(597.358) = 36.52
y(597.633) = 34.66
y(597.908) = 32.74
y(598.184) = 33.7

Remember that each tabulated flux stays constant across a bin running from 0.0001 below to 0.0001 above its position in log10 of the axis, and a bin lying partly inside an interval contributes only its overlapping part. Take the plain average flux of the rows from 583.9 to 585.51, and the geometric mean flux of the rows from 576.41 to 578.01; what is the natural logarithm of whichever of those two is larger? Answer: 3.587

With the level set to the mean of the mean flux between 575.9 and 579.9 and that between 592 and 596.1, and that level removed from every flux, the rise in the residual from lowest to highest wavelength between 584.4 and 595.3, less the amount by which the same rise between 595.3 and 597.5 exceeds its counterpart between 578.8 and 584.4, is -1.1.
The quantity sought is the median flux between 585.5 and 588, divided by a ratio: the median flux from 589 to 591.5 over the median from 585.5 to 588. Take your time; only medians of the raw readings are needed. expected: 35.6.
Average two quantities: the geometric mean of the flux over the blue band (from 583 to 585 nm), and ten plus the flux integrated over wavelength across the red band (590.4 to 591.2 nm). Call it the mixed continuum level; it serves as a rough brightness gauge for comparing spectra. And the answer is 37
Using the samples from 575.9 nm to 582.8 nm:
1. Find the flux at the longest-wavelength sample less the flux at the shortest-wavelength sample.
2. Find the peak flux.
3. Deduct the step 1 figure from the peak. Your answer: 37.3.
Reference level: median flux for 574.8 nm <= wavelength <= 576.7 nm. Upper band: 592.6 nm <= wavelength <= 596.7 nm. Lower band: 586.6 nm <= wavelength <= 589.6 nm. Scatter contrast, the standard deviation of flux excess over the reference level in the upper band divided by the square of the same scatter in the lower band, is 0.1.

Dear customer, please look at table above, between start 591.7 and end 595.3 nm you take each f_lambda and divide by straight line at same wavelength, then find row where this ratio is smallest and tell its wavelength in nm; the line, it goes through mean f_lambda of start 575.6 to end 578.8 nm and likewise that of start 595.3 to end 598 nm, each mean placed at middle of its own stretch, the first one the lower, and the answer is 591.881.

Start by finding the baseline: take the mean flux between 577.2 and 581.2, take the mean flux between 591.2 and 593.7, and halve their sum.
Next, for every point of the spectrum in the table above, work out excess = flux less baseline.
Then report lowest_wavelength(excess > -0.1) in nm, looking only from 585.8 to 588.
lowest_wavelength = 586.725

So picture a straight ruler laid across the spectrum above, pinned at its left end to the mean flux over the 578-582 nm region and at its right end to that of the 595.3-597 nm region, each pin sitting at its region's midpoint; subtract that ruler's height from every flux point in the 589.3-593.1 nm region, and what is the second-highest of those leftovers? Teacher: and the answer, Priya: 0.2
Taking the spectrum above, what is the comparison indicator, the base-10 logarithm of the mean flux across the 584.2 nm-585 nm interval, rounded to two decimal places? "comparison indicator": 1.56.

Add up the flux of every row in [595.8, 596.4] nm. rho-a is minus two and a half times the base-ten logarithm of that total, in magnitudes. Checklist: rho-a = -4.63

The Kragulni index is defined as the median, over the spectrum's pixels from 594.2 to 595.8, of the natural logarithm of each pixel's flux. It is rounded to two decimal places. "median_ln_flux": 3.57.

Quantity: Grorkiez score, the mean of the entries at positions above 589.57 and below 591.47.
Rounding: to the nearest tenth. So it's 33.6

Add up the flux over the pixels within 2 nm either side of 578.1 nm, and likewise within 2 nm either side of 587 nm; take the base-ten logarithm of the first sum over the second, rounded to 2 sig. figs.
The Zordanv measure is 0.023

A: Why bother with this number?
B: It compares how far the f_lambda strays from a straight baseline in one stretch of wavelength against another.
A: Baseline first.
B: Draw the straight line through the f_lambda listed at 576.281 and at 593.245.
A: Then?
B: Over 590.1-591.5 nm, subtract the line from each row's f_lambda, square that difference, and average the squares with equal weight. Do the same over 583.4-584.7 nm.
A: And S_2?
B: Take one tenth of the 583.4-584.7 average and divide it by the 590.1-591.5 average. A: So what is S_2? 0.005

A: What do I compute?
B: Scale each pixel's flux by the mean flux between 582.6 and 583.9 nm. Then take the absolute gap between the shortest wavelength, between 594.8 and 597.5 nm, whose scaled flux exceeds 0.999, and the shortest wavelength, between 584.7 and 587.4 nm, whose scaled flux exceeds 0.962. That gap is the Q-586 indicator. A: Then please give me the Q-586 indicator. 10.05 nm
